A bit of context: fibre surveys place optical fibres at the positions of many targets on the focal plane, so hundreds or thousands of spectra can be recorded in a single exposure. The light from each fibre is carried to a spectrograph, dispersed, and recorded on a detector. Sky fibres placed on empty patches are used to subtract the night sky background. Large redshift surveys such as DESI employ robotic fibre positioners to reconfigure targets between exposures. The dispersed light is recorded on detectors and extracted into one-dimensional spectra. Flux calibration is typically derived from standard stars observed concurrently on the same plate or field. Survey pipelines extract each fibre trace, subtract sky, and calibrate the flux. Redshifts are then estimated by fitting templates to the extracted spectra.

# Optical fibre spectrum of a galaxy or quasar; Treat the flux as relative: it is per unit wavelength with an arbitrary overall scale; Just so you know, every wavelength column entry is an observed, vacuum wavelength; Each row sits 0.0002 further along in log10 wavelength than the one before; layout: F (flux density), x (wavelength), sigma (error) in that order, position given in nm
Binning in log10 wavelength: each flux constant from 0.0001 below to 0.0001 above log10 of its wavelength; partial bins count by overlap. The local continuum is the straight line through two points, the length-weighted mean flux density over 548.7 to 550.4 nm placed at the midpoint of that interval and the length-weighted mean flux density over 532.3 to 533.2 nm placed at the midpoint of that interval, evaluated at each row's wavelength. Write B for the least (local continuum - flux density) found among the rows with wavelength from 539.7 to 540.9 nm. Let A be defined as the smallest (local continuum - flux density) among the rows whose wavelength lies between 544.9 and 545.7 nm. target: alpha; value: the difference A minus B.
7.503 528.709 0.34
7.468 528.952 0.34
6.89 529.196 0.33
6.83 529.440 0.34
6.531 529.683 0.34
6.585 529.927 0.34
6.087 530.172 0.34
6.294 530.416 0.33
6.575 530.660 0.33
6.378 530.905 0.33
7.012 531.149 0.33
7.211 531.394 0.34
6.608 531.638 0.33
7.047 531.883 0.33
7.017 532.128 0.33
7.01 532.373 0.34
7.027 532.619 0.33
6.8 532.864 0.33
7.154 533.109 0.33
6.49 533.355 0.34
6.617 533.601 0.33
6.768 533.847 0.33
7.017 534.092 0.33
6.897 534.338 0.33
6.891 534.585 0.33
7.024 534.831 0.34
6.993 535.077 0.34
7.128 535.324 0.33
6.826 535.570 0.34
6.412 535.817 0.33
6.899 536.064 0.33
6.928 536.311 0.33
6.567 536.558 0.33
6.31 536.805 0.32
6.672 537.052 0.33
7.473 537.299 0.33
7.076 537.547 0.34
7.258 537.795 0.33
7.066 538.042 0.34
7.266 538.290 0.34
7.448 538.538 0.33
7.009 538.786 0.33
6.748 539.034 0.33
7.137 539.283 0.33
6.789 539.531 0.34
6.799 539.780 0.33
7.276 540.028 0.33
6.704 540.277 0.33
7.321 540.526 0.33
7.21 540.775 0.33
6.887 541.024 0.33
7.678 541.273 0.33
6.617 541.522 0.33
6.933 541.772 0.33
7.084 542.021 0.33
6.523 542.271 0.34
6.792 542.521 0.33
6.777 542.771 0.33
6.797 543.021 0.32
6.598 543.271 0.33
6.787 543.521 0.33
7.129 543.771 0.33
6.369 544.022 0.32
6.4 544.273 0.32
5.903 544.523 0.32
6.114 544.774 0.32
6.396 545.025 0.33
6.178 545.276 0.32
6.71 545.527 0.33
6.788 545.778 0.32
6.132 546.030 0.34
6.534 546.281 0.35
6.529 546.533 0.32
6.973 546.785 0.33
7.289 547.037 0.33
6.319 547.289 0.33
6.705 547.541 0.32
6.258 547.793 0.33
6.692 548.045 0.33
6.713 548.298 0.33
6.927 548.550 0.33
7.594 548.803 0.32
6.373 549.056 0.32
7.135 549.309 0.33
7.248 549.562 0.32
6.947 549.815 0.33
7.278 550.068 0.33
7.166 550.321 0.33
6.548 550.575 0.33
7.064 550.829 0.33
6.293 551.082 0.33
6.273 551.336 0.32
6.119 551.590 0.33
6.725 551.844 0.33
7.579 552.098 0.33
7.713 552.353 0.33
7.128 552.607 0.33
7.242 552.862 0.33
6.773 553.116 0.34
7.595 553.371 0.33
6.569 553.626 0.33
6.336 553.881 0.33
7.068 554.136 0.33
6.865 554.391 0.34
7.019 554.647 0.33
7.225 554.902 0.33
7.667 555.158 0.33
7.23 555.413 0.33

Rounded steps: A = 0.36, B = -0.28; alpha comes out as 0.6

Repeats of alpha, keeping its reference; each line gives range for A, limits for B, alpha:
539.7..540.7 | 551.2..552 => -0.7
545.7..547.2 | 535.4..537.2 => -0.3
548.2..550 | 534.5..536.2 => -0.4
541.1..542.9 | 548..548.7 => -0.8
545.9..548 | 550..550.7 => 0.0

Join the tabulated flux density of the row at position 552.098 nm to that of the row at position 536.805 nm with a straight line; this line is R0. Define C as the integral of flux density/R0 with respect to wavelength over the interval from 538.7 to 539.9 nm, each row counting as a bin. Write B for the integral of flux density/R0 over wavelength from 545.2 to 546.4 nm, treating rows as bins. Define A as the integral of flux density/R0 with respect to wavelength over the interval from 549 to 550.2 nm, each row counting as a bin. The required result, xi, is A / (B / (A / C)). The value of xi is 0.94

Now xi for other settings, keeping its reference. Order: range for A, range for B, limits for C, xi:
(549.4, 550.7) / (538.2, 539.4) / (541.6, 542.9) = 0.88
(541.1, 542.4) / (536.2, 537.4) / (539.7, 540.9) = 1.09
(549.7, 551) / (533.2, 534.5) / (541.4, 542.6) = 0.85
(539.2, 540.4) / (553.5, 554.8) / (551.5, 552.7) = 1.26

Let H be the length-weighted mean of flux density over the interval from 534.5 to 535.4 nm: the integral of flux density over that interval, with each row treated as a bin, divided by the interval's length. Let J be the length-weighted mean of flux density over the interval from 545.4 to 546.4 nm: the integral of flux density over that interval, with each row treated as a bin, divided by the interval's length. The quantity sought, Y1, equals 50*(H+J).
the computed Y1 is 678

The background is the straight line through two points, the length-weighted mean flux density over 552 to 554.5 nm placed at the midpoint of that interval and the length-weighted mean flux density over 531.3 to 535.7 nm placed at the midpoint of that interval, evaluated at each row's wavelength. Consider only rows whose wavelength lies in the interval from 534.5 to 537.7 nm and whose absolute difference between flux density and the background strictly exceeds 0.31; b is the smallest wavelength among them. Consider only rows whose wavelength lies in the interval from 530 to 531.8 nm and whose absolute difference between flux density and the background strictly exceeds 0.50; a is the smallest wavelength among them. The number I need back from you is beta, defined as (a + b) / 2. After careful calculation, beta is 532.99 nm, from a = 530.172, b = 535.817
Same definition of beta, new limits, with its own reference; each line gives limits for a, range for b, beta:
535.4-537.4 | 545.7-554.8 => 540.92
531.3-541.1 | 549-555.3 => 542.44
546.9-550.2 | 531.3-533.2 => 539.34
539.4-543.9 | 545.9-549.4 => 543.65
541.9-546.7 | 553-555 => 548.70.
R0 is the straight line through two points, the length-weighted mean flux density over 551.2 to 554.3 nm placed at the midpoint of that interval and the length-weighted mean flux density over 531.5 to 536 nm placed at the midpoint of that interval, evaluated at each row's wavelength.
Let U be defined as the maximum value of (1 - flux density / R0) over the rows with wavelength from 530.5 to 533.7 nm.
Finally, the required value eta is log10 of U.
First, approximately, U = 0.07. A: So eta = -1.1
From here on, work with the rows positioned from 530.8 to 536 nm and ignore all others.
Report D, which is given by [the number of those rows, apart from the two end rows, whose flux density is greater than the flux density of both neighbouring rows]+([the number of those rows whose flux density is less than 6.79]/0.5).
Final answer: 19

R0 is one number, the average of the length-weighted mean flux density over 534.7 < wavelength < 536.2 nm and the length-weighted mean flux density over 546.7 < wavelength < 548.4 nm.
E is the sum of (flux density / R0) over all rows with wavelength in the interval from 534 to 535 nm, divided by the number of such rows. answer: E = 1.02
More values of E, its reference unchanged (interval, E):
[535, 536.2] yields 1.01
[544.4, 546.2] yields 0.93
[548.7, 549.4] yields 1.04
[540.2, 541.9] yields 1.04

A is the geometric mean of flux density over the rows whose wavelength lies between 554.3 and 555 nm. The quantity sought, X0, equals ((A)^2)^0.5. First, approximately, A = 7.0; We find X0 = 7.0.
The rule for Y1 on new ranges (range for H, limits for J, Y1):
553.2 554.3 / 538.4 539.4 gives 699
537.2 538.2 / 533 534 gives 699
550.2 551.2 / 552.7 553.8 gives 689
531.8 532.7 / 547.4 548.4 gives 680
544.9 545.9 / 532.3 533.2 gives 676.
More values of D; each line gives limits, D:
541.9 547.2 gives 37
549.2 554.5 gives 23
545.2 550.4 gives 31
